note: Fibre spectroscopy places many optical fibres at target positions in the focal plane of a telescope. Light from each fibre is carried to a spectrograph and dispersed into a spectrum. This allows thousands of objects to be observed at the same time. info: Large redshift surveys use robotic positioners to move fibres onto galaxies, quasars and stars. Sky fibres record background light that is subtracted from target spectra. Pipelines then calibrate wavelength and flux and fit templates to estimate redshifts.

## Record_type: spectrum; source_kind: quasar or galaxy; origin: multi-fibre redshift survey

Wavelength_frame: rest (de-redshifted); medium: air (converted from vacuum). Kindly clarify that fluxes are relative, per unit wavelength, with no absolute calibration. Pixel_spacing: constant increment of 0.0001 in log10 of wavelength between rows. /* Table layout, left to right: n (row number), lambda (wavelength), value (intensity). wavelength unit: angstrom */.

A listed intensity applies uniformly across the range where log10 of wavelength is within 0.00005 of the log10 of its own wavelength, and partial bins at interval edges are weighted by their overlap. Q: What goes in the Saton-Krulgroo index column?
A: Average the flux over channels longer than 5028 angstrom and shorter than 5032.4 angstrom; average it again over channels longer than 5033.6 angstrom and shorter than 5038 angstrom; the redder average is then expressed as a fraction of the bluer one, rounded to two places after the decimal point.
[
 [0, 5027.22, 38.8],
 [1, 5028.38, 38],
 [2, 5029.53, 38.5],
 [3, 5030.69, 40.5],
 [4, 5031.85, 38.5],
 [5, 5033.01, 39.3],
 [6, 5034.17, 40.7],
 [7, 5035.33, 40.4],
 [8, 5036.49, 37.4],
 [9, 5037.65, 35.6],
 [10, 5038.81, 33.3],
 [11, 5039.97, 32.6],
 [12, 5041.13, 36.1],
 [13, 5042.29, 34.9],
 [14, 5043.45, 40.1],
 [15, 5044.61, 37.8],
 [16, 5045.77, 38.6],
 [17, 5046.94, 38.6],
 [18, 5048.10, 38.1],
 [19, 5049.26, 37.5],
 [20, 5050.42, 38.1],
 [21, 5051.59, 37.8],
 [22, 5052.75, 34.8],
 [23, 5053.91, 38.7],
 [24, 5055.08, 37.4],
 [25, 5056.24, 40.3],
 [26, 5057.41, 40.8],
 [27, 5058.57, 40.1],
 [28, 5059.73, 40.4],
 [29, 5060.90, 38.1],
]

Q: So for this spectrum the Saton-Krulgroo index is 0.99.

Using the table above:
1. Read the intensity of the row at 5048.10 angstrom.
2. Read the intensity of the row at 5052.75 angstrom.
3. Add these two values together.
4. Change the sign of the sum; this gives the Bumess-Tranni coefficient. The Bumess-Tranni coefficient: -73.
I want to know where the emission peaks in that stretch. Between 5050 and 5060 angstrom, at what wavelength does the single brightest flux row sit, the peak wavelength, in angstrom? 5057.41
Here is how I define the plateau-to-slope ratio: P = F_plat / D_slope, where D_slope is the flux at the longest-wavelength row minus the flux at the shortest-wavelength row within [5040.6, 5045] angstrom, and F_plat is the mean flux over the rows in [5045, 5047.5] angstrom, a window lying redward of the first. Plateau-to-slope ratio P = 23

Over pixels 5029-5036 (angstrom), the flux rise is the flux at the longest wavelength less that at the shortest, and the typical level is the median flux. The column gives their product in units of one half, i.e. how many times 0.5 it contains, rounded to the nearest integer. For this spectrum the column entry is 151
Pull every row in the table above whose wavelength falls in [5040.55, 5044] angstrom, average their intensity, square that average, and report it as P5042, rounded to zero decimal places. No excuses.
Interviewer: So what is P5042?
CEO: 1371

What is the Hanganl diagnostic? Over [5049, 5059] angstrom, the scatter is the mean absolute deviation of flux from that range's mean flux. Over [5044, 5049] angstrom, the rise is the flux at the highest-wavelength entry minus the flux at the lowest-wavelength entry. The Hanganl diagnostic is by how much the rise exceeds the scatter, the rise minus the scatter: -1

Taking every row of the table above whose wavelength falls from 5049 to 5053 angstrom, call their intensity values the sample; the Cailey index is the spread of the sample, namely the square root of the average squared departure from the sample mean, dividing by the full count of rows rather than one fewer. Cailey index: 1.3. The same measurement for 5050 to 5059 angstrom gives 1.8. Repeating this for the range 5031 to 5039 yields 2.5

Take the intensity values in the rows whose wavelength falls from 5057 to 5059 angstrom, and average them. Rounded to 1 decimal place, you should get 40.5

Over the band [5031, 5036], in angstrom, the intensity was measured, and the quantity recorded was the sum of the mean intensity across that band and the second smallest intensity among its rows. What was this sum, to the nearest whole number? 79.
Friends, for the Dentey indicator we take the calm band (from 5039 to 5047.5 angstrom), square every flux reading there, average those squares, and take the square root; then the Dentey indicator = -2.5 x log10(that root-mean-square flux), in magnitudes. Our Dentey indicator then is -3.92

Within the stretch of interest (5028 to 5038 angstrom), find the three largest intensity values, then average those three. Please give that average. 40.5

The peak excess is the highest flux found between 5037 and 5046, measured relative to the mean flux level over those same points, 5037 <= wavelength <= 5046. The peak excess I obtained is 4.0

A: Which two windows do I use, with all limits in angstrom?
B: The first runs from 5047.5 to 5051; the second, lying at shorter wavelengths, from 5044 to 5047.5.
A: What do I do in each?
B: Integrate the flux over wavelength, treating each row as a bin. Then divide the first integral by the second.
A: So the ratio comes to 0.99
